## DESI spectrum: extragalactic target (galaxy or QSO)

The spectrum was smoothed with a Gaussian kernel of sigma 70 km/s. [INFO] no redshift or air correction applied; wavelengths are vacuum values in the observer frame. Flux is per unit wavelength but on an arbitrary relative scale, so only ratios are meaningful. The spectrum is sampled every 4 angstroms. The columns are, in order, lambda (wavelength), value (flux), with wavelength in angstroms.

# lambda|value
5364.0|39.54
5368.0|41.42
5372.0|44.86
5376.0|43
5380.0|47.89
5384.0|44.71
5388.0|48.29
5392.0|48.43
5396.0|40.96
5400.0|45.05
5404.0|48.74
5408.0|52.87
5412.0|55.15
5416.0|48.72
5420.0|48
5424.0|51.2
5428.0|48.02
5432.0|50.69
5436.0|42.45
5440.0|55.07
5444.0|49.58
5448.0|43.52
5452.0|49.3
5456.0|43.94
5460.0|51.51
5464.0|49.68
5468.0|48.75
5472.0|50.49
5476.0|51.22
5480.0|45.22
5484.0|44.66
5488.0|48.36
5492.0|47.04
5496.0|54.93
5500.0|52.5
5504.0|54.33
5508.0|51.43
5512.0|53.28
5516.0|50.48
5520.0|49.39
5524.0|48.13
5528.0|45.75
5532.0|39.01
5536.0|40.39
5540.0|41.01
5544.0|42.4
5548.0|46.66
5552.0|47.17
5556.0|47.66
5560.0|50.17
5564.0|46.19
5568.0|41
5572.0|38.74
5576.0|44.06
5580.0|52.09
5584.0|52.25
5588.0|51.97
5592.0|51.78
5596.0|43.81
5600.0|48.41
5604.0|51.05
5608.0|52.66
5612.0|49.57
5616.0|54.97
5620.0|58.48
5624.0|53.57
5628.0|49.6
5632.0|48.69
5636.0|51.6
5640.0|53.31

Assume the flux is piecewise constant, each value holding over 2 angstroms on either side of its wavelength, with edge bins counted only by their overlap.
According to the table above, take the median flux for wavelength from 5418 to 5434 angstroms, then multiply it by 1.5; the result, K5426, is 74.0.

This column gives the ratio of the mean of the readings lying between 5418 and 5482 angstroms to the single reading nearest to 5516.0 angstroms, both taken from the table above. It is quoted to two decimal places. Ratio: 0.96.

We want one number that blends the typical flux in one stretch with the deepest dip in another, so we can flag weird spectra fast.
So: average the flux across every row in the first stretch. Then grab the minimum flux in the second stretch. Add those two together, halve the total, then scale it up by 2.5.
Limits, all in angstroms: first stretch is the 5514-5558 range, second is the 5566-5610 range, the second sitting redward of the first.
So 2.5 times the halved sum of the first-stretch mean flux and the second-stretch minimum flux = 105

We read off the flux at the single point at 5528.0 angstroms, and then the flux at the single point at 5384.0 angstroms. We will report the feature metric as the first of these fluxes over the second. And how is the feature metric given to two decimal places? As 1.02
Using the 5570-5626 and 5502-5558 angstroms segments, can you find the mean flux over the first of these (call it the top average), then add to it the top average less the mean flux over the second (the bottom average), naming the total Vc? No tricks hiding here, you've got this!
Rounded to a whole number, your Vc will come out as 54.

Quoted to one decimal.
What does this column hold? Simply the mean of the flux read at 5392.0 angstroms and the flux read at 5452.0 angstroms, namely 48.9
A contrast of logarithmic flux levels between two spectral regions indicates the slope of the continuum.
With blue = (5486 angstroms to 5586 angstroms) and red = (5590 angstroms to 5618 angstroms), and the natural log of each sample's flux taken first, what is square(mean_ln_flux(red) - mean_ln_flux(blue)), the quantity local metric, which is 0.0040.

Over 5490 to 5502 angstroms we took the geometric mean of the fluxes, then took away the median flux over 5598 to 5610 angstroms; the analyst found 0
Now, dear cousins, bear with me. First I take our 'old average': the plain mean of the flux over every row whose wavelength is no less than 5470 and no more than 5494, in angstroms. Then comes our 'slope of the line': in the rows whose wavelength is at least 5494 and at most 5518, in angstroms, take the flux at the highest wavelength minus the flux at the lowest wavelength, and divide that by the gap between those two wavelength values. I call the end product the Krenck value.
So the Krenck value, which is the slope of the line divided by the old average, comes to -0.0047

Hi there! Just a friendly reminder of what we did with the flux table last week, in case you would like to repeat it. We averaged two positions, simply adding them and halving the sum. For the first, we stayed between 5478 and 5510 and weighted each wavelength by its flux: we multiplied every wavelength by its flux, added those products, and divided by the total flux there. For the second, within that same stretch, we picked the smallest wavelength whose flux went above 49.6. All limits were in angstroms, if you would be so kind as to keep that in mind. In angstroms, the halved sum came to 5495.3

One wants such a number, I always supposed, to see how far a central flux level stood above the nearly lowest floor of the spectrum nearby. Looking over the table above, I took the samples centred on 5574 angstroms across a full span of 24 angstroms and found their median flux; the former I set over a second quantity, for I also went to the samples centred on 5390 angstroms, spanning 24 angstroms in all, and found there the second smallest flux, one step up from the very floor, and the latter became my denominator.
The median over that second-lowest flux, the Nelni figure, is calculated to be 1.01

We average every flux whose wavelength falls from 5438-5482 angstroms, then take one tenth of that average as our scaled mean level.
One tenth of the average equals 4.89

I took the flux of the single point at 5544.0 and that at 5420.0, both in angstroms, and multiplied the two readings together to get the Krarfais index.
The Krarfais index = 2035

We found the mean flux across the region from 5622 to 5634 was 51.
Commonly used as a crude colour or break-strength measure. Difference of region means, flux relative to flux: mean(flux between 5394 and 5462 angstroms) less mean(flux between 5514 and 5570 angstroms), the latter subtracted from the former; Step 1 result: 3.1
